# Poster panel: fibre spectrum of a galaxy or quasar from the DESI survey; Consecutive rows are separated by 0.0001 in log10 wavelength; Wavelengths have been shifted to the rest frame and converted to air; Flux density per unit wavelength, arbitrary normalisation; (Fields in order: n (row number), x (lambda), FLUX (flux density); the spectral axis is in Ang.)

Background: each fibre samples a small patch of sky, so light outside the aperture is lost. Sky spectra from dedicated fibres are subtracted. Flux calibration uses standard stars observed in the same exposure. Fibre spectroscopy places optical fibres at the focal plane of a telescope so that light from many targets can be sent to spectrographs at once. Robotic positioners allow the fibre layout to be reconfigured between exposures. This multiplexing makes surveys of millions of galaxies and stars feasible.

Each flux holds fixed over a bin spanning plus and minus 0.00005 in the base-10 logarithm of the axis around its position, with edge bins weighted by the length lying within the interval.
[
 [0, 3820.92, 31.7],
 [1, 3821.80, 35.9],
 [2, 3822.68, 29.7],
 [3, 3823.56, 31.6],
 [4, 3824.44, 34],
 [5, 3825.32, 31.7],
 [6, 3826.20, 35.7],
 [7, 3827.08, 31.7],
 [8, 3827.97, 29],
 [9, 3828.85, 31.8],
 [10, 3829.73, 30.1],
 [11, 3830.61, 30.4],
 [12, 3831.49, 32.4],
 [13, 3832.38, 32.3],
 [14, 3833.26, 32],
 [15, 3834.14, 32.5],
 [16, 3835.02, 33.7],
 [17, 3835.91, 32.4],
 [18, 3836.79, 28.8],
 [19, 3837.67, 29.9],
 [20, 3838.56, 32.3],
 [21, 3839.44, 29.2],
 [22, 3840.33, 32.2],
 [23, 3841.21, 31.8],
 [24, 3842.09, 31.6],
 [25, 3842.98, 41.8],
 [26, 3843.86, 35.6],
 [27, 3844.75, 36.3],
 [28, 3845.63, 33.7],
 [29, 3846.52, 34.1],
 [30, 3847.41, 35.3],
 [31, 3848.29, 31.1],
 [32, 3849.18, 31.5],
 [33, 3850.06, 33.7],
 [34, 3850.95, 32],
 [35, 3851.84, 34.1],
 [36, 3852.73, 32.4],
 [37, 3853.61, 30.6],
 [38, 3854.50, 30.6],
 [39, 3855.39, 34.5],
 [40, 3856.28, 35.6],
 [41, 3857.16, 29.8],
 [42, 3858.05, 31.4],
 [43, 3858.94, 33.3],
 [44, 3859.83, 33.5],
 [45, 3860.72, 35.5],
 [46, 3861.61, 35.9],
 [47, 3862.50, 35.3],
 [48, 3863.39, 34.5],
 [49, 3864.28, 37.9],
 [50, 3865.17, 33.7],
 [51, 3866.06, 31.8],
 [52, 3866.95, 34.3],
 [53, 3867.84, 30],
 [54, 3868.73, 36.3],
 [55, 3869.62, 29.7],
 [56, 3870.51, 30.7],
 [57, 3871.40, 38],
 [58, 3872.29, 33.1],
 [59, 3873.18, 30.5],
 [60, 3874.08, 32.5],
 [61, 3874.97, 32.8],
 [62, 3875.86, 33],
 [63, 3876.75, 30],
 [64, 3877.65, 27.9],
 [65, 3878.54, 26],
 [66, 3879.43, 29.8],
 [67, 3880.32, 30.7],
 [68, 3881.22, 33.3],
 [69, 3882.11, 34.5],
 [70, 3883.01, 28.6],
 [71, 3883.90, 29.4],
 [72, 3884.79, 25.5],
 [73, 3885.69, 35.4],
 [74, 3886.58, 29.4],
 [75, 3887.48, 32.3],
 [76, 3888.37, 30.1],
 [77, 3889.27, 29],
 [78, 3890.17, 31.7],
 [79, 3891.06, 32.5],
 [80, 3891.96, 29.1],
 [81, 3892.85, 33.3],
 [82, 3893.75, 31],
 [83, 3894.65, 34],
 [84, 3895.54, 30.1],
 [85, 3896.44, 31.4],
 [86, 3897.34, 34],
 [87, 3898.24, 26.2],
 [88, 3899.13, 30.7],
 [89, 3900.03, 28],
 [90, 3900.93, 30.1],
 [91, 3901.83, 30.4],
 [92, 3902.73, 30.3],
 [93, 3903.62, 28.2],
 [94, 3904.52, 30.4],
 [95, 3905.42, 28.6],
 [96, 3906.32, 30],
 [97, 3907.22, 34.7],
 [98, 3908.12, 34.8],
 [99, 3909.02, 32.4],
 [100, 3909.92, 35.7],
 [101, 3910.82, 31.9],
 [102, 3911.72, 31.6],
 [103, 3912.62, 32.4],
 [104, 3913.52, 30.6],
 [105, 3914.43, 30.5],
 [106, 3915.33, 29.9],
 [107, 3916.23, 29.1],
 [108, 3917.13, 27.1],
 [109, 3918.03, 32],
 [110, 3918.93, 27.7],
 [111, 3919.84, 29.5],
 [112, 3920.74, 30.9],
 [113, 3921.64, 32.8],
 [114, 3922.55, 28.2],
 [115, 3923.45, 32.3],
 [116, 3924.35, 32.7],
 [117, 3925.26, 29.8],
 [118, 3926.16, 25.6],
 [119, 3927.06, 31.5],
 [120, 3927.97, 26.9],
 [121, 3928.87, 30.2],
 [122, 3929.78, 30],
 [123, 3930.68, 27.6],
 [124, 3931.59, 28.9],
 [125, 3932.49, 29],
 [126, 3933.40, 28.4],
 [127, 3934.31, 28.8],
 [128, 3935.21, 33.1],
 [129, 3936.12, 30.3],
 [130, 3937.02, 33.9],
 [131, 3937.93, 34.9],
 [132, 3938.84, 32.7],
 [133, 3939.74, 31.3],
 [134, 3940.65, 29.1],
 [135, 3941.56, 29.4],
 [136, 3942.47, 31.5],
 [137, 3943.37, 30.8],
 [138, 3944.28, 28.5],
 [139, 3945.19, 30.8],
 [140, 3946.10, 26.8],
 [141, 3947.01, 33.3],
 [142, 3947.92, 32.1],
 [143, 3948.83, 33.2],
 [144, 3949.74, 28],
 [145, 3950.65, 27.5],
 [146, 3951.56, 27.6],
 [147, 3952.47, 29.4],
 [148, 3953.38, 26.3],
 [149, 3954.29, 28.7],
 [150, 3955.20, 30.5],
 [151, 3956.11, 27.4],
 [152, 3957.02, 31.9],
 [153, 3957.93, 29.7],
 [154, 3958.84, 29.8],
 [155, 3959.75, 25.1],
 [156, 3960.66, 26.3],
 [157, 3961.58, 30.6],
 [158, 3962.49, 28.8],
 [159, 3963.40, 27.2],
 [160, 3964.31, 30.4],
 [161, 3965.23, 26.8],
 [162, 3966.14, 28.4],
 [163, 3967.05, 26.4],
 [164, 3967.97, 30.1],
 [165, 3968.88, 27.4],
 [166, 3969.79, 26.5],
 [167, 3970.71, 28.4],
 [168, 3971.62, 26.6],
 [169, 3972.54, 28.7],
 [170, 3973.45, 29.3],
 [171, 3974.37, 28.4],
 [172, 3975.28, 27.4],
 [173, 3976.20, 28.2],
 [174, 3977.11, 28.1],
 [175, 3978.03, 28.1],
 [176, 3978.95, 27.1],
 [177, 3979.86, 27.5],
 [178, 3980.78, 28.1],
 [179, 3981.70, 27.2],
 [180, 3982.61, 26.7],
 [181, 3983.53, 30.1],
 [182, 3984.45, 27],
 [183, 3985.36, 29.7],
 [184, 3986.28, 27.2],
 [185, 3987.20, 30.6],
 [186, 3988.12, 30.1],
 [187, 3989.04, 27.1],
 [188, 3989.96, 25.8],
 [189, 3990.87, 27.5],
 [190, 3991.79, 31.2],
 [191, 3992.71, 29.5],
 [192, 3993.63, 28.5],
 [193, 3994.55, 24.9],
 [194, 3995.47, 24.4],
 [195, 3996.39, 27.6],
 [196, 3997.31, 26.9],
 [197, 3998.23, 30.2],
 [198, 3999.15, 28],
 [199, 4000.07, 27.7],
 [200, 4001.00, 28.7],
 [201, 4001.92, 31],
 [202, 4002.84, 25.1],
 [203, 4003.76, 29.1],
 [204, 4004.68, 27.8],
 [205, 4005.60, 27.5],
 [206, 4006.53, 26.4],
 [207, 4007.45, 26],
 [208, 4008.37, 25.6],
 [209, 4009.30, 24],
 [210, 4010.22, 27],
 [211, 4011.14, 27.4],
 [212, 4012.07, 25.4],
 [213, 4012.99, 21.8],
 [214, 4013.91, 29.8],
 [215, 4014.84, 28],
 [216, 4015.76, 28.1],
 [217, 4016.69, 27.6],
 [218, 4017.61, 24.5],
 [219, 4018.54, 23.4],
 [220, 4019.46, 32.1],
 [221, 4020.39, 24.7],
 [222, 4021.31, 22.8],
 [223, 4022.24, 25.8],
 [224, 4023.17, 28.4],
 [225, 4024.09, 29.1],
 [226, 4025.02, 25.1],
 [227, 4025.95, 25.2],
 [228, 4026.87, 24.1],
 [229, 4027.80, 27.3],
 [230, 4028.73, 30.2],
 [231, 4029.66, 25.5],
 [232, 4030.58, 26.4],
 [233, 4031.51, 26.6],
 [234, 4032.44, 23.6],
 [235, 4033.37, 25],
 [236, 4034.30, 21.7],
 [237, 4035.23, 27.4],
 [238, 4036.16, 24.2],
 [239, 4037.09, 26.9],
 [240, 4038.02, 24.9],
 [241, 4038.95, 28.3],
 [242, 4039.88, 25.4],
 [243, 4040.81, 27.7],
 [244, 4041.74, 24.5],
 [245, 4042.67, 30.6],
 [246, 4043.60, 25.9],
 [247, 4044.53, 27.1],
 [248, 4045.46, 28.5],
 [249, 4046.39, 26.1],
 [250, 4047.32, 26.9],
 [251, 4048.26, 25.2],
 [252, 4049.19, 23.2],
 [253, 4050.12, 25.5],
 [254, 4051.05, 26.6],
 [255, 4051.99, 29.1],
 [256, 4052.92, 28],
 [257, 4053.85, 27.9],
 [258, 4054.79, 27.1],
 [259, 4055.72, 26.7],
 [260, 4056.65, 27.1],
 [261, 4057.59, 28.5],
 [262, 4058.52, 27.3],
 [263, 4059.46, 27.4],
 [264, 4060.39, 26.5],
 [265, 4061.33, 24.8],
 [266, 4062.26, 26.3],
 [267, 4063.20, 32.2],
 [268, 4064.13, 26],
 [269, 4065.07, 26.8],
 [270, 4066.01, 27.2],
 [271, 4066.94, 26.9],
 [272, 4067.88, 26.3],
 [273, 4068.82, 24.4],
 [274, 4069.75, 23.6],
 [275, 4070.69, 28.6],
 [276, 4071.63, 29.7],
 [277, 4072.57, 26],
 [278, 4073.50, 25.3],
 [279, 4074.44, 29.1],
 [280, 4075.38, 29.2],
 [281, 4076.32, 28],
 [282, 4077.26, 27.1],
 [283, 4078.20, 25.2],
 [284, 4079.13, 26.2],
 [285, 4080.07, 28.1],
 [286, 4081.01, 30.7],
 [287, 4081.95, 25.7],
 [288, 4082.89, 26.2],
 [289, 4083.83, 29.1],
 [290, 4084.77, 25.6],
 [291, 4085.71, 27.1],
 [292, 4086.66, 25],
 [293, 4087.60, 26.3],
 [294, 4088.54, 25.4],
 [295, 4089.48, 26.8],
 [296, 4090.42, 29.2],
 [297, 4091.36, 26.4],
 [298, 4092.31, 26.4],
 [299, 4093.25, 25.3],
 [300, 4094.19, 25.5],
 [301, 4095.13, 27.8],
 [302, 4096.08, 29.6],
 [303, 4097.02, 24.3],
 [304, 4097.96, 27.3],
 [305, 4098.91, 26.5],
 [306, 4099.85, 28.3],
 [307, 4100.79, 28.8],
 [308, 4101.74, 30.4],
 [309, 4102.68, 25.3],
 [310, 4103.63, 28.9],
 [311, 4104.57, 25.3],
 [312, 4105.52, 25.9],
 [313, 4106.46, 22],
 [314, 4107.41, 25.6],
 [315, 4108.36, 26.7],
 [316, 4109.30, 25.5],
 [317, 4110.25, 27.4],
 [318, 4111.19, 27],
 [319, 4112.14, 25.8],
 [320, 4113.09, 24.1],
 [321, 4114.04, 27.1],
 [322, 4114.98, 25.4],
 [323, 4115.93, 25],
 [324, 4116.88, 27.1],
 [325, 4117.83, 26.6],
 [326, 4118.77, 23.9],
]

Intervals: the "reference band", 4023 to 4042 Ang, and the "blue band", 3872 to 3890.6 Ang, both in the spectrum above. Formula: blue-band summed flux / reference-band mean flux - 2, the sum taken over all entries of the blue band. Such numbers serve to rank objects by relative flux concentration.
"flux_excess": 22.8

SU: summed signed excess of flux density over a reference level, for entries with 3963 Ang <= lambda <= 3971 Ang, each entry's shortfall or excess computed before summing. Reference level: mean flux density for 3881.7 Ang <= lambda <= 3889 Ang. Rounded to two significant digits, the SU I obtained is -24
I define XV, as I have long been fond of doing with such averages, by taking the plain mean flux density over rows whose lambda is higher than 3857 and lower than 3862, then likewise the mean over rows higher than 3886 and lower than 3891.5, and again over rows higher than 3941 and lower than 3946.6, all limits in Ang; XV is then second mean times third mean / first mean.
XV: 27.5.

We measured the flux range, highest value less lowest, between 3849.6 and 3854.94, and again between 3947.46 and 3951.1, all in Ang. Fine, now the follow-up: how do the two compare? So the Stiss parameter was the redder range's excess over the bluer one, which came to 2.2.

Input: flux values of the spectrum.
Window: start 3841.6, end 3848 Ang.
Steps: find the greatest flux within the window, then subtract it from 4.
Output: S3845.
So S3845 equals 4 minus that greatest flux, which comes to -37.8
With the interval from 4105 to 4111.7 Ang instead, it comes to -23.4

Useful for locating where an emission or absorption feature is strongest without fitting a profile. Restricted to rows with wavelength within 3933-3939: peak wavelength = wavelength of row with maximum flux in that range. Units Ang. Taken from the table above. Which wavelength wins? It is 3937.93 Ang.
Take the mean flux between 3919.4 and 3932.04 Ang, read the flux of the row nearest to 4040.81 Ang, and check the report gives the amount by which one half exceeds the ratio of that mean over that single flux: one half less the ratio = -0.58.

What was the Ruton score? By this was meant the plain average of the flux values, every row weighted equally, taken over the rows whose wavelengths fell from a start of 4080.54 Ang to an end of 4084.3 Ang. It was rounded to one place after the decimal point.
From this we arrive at 27.9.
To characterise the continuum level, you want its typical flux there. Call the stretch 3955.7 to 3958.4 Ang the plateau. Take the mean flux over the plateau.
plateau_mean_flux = 29.7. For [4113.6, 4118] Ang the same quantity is 26.2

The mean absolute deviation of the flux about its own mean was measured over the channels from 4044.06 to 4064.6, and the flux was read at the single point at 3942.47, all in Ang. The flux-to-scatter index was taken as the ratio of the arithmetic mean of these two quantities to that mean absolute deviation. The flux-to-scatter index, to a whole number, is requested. 14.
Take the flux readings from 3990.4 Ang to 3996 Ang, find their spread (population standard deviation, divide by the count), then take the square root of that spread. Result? 1.55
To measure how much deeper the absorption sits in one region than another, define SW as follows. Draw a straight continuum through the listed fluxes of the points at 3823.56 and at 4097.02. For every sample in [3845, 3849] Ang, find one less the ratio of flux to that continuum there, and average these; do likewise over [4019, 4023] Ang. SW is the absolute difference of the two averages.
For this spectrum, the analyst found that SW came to 0.08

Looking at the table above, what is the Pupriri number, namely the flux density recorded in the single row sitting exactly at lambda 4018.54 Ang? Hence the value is 23.4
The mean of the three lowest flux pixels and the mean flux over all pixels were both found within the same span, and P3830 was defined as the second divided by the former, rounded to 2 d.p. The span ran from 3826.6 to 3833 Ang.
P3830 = 1.04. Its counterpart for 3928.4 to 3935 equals 1.03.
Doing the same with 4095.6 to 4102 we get 1.07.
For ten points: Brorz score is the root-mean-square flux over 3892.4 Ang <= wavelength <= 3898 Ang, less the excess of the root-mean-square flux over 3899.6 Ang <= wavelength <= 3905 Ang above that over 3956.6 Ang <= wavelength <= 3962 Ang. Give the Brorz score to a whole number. 32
